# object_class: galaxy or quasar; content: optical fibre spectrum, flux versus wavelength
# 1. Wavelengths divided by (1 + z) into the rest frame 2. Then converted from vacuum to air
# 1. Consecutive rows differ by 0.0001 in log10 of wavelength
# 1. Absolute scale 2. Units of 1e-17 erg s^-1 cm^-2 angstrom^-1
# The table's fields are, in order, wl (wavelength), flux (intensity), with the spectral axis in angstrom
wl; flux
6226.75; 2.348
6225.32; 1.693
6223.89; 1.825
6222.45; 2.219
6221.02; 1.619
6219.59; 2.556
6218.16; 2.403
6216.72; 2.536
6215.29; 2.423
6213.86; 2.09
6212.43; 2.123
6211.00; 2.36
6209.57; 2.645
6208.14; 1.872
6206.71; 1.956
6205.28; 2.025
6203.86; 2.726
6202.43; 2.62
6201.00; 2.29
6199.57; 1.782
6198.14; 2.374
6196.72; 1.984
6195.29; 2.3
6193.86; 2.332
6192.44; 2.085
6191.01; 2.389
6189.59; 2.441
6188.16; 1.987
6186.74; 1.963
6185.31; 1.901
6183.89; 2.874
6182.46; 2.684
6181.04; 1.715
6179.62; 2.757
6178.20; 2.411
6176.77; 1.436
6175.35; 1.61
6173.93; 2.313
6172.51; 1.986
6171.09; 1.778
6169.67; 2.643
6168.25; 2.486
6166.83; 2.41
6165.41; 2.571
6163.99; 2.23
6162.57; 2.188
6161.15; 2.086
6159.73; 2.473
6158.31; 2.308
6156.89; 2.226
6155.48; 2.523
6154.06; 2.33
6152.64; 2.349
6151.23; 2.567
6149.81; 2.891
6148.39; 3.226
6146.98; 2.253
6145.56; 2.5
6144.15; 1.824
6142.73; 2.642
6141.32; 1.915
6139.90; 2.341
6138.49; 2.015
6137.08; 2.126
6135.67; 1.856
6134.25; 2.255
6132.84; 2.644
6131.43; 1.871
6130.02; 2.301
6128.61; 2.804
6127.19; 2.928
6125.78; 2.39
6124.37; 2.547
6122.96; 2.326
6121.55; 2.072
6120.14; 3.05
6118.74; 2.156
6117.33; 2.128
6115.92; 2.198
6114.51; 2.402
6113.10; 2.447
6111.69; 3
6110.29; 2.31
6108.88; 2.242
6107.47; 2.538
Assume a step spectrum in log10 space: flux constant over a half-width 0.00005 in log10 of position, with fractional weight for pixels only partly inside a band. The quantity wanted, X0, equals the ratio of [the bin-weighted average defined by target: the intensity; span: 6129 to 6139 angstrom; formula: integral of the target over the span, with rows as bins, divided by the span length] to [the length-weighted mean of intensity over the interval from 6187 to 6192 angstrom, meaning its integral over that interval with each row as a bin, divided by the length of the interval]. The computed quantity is 0.97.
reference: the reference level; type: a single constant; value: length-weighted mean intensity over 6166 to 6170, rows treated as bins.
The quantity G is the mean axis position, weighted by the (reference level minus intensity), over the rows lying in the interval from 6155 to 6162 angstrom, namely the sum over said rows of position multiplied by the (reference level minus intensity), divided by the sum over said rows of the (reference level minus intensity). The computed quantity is 6159.3 angstrom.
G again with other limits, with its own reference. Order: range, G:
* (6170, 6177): 6174.4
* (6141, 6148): 6143.6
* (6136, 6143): 6139.0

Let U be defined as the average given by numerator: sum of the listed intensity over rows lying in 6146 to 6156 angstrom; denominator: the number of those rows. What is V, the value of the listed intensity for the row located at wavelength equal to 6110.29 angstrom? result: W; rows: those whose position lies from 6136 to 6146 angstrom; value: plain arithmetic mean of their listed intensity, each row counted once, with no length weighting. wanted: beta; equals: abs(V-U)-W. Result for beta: -1.91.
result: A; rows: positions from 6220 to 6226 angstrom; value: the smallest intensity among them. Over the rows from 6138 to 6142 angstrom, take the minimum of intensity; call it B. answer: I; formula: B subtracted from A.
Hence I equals -0.3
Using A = 1.619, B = 1.915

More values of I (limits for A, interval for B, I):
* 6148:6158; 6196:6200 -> 0.4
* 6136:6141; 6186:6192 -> 0.1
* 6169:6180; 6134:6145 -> -0.4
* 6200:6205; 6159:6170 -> 0.2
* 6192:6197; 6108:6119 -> -0.1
